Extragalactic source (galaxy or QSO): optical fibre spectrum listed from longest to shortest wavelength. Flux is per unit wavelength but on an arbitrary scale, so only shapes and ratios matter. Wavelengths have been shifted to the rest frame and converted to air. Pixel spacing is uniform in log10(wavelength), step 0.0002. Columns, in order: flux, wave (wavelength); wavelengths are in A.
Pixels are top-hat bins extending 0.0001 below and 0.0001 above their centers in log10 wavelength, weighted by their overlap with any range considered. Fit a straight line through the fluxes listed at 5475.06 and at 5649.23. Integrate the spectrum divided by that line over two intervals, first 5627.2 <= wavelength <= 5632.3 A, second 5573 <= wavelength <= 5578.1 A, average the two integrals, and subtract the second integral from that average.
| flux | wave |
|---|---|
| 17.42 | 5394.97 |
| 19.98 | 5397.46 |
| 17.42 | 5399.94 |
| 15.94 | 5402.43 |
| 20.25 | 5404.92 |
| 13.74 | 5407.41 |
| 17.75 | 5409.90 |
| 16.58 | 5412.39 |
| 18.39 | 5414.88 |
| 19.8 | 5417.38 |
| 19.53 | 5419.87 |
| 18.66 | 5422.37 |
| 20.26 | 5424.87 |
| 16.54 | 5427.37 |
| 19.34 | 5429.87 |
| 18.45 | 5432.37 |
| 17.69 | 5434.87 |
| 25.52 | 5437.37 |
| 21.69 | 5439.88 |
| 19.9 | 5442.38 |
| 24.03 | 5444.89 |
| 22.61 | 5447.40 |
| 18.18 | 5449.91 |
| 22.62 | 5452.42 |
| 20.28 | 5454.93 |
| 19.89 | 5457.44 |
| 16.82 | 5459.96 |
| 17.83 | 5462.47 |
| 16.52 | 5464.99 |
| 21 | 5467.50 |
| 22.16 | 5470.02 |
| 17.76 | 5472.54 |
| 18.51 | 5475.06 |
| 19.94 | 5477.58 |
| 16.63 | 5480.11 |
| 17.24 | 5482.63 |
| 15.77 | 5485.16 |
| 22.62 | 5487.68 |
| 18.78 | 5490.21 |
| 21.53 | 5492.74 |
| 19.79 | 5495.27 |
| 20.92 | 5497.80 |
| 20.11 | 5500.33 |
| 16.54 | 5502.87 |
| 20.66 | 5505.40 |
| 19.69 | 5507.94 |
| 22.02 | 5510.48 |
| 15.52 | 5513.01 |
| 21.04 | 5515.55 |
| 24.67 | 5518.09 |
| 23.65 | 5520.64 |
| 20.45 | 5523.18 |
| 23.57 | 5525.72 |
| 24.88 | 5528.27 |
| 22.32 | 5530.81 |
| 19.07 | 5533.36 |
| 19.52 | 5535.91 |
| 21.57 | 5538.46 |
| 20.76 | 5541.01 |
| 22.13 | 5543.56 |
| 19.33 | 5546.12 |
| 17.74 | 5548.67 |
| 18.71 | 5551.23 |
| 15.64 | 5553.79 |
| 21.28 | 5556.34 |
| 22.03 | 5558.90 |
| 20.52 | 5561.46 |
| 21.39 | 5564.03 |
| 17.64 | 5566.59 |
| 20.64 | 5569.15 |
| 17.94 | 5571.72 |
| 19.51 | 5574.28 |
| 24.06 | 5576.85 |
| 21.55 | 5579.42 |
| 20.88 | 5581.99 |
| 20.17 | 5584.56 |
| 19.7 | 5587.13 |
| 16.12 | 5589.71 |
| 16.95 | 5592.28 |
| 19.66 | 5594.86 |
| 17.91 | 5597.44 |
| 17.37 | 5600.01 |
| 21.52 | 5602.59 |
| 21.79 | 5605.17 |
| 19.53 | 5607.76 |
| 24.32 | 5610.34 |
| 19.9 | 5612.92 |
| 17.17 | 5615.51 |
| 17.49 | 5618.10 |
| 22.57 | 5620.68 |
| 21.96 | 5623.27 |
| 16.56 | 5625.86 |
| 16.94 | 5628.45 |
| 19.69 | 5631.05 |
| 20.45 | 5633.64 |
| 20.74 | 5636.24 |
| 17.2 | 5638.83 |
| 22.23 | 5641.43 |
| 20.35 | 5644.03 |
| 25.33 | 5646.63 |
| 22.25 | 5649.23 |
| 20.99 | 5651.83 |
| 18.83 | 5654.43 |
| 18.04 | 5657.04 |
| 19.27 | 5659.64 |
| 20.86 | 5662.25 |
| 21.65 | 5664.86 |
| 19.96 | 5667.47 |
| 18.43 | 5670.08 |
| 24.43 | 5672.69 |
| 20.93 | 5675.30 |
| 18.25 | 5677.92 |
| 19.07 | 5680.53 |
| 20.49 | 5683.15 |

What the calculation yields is -0.5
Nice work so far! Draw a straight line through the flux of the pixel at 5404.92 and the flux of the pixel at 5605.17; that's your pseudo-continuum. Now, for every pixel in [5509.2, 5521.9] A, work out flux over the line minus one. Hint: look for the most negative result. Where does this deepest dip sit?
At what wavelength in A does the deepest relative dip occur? 5513.01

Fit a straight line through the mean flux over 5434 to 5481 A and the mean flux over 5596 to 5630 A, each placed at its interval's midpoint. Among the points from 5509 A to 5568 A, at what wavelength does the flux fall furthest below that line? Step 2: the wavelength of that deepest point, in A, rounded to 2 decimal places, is 5513.01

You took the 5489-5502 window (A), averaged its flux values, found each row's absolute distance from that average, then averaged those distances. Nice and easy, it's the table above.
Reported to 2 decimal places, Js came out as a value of 0.80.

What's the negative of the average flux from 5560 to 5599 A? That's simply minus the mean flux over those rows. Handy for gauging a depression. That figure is -19.6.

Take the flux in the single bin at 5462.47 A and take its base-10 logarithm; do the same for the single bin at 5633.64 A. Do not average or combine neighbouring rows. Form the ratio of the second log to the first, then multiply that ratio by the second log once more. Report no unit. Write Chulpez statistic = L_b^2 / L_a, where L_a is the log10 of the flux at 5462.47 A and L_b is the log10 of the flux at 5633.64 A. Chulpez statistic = 1.37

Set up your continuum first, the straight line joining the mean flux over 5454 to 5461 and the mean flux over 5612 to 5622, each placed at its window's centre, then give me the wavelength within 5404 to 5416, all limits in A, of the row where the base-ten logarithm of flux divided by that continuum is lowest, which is 5407.41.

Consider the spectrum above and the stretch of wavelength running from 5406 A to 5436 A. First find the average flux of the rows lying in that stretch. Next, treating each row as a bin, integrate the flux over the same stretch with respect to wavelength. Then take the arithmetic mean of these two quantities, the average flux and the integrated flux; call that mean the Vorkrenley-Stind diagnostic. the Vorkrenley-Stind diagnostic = 280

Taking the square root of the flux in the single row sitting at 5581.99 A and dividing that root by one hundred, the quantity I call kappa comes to 0.046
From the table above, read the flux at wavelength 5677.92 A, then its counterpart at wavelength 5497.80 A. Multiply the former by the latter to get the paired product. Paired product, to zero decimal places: 382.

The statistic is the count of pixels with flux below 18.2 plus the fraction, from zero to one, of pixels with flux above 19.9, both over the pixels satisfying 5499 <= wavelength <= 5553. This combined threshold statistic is 3.6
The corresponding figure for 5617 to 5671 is 5.6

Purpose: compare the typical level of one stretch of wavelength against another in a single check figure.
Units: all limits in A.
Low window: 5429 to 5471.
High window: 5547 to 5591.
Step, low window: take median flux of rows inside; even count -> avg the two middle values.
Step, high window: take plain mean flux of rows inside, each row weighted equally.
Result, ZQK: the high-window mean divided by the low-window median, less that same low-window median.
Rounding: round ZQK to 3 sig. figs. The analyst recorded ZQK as -18.9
